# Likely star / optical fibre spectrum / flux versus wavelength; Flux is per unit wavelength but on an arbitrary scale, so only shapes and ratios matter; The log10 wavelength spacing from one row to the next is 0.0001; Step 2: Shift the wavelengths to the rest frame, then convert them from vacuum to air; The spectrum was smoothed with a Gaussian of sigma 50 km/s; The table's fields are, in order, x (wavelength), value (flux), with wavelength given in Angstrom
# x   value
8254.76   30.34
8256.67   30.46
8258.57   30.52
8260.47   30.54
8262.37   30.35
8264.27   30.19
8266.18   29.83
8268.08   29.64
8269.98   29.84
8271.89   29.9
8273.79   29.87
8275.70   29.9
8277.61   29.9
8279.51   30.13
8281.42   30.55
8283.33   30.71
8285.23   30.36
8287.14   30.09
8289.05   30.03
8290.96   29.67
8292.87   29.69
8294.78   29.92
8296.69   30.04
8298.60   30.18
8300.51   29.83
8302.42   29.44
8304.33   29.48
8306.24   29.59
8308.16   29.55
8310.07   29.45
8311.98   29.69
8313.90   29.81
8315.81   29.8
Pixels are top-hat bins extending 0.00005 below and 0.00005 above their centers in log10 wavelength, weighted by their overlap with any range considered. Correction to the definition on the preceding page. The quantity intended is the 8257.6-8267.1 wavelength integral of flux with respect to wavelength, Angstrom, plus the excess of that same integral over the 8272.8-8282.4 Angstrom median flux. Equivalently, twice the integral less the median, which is 546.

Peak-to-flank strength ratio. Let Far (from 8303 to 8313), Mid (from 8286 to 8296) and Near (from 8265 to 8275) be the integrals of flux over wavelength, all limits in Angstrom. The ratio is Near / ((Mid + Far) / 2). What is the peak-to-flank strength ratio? 1.00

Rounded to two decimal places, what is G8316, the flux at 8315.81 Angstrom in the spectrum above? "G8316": 29.80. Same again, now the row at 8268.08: 29.64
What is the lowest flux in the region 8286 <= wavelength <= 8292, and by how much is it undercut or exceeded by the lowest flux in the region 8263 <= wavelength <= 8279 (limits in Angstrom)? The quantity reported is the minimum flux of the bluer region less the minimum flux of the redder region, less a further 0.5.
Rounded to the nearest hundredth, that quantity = -0.53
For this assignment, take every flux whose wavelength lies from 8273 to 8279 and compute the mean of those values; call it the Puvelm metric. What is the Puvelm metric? 29.9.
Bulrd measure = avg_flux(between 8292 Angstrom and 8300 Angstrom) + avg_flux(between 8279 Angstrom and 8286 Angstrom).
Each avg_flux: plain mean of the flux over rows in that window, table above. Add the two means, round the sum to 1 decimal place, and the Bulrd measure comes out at 60.4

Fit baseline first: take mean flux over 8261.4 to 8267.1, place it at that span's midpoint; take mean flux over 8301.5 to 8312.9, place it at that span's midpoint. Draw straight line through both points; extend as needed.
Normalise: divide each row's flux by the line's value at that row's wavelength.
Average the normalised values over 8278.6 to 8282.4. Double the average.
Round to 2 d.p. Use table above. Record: 2.03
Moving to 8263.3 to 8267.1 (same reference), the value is 1.99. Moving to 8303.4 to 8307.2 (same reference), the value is 2.00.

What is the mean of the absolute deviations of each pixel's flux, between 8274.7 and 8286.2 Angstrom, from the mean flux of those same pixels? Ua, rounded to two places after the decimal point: 0.28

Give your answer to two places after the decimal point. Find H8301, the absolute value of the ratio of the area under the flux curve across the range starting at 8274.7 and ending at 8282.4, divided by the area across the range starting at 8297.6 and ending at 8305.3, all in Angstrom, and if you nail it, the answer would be 1.01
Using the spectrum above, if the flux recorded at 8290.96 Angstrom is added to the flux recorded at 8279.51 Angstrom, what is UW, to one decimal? 59.8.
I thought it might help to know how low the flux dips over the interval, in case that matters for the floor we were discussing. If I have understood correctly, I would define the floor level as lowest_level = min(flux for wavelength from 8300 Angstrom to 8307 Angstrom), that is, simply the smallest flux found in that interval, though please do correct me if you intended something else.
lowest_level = 29.44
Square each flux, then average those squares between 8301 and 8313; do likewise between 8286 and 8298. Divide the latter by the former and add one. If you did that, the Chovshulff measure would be 2.03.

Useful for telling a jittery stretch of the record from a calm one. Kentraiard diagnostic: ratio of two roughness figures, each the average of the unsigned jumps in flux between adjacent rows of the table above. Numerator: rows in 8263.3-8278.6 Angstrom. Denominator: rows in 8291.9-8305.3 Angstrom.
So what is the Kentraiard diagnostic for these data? 0.59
